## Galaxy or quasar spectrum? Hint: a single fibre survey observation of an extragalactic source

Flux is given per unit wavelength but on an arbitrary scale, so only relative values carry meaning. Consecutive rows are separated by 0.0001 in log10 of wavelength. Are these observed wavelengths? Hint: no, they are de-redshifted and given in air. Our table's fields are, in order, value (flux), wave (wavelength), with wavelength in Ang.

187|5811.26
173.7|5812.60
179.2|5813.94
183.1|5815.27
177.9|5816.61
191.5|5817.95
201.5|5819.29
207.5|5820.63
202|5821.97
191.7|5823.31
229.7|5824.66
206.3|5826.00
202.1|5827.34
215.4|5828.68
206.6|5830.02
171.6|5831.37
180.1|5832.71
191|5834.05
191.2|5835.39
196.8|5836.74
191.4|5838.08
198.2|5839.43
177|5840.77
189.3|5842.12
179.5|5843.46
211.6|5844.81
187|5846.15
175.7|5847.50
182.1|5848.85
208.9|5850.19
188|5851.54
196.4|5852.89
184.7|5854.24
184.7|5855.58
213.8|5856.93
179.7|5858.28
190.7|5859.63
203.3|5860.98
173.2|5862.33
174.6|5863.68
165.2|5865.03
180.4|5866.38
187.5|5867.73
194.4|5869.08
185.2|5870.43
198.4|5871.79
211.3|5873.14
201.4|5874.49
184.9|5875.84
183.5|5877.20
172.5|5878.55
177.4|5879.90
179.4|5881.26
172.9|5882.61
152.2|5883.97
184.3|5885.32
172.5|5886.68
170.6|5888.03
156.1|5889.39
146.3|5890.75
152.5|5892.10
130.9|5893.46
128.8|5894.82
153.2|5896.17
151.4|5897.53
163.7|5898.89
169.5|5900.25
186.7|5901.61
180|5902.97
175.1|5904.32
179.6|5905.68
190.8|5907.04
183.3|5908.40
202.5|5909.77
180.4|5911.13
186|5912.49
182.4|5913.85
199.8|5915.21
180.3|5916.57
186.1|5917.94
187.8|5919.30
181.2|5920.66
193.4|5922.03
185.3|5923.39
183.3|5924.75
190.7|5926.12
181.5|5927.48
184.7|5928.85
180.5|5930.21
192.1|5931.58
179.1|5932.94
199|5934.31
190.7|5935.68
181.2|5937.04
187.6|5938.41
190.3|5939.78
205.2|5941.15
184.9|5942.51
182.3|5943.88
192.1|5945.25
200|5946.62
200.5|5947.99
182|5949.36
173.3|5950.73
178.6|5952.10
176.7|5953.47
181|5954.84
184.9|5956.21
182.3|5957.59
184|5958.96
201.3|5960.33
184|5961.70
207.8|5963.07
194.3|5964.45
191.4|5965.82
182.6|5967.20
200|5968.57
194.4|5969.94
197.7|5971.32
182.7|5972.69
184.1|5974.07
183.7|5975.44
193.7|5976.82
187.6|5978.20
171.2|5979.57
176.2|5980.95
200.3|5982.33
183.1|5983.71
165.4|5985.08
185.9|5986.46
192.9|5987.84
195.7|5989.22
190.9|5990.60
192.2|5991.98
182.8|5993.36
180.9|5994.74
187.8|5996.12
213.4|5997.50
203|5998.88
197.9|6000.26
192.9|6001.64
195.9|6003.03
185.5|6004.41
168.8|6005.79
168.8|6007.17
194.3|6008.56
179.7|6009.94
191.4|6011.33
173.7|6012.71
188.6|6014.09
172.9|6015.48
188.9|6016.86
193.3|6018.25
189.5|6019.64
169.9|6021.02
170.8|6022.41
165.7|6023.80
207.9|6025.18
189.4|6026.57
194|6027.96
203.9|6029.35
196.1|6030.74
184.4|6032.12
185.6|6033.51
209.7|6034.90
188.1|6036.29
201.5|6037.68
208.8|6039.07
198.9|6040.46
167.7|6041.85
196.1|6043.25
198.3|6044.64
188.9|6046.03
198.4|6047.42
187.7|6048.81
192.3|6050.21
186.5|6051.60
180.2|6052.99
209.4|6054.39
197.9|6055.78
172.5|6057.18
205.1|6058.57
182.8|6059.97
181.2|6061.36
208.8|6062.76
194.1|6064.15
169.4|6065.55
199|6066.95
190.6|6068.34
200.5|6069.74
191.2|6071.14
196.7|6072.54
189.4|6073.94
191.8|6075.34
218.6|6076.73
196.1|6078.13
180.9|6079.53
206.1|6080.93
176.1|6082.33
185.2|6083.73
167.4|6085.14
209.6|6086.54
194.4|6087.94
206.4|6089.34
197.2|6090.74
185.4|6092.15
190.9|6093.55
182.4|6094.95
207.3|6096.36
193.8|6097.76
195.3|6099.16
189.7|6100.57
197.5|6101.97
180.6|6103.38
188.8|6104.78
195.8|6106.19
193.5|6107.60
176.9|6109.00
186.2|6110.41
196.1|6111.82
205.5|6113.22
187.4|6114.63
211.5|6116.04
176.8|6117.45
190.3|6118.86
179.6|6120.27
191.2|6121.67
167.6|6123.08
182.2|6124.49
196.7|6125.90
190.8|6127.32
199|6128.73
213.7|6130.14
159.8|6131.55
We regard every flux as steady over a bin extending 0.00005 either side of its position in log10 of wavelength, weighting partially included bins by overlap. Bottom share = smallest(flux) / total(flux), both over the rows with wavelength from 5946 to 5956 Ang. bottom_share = 0.134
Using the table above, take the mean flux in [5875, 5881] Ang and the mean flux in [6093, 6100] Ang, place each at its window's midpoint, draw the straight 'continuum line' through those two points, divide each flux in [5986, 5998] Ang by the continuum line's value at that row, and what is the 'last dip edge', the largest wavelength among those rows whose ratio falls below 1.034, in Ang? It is 5996.12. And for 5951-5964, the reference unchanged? 5961.70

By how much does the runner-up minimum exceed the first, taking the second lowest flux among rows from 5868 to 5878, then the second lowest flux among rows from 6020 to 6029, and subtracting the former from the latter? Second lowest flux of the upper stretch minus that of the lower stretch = -15.0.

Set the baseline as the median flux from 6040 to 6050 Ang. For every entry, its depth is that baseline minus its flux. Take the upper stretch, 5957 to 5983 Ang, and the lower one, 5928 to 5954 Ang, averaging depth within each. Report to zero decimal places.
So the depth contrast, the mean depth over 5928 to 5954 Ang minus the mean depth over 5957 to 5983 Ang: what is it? 2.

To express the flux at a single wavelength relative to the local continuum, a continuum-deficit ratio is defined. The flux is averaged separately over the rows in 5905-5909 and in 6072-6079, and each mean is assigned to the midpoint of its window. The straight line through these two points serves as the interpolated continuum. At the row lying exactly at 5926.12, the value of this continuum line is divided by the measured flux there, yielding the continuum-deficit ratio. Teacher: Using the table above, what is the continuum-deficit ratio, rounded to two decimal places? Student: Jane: 0.98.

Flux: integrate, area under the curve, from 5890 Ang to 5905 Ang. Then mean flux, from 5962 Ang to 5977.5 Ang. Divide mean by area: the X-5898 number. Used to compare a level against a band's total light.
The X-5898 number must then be 0.081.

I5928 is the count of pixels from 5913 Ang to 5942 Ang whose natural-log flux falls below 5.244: 13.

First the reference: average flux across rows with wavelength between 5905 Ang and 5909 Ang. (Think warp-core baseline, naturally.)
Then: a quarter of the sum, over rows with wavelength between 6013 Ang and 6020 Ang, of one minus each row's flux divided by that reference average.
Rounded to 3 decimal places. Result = -0.014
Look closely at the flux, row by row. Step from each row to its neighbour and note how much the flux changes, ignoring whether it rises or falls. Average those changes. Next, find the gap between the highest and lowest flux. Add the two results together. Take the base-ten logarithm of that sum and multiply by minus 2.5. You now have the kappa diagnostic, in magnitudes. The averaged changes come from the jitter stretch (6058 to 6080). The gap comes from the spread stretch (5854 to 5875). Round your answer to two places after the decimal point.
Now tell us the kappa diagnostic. -4.51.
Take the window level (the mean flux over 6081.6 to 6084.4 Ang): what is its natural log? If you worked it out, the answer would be 5.20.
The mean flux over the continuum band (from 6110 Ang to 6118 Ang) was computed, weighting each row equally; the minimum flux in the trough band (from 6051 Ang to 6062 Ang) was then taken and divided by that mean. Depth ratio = 0.89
